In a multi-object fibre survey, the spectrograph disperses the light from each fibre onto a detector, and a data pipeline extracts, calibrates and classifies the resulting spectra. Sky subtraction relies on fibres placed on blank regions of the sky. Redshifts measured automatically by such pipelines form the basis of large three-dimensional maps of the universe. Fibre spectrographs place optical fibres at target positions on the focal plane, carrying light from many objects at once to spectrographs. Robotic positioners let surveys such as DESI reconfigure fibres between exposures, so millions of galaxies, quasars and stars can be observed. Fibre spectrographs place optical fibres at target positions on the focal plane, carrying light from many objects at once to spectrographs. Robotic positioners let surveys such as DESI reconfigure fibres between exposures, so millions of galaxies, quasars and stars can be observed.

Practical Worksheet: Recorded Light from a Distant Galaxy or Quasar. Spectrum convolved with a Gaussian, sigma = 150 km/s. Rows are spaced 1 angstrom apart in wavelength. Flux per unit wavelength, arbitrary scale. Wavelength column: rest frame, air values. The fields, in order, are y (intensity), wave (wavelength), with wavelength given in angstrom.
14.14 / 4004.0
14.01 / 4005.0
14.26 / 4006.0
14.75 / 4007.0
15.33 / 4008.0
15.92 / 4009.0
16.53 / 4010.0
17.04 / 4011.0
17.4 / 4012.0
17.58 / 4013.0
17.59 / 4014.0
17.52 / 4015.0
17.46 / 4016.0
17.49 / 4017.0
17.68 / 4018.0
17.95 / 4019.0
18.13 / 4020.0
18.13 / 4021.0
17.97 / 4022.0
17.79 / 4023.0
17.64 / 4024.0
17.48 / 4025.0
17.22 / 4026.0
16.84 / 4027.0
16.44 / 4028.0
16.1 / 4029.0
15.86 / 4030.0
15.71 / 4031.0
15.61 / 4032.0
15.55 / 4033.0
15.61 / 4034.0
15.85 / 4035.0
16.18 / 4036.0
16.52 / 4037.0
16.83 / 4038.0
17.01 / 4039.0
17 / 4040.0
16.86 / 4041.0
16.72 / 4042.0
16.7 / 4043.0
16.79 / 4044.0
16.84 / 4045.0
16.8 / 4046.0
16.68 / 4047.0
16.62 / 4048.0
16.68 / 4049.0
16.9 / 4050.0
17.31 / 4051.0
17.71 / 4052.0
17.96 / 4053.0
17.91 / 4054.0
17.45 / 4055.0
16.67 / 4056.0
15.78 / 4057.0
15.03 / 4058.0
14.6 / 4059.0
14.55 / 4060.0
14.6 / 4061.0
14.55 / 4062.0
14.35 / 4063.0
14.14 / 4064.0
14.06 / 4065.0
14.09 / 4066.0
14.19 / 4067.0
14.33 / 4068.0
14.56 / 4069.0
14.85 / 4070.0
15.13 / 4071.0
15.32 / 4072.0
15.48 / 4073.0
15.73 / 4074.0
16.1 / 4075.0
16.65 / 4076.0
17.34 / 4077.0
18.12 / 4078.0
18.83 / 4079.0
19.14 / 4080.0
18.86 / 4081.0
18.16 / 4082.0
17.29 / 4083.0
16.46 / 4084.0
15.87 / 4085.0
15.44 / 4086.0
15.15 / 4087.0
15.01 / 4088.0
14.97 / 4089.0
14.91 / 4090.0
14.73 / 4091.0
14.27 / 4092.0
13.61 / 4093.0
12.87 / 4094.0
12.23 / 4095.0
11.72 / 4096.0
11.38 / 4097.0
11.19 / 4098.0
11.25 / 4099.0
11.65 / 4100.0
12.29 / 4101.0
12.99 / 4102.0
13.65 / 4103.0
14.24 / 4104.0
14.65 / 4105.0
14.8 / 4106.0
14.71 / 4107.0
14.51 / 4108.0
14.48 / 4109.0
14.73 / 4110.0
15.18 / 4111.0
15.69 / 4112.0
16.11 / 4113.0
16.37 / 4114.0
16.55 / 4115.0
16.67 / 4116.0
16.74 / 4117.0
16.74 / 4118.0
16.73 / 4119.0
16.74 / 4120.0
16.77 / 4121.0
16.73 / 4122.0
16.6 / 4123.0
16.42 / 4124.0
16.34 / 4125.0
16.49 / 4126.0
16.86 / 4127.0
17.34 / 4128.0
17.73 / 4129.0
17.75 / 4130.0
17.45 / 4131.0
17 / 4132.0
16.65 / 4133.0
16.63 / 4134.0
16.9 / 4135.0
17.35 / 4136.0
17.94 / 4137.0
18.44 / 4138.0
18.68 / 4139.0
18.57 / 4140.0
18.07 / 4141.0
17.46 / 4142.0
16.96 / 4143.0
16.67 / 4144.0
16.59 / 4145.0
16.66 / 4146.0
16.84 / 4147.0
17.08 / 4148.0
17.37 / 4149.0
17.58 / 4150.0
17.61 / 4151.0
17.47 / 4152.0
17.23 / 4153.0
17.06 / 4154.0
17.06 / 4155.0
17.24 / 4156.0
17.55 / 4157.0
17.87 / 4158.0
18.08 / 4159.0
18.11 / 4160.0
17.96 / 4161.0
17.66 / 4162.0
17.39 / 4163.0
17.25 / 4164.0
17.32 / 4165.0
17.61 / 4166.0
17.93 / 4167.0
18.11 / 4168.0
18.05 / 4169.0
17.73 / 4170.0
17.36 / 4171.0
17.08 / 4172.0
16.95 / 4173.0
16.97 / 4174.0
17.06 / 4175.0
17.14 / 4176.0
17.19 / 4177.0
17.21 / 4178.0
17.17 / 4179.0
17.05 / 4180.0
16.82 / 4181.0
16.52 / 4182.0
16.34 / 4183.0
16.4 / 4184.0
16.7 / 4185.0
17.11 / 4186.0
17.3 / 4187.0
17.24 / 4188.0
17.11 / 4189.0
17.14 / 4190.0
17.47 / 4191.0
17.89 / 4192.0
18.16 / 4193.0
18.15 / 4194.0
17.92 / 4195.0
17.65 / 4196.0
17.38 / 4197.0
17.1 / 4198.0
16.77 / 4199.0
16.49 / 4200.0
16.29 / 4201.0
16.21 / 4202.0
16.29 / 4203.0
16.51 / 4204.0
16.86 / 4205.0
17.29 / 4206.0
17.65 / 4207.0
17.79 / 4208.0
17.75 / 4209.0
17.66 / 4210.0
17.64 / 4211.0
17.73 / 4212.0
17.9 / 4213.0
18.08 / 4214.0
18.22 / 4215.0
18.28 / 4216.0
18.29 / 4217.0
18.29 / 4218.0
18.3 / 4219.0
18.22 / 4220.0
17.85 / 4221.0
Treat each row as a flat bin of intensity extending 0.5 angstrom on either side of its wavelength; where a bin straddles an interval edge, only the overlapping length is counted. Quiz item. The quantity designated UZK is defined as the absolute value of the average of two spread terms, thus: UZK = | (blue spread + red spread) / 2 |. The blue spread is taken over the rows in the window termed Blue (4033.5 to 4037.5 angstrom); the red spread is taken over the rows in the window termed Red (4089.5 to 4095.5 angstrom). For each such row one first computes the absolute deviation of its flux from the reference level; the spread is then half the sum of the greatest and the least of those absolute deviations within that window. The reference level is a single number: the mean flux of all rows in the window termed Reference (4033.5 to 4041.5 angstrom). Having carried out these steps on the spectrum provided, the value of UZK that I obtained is 1.7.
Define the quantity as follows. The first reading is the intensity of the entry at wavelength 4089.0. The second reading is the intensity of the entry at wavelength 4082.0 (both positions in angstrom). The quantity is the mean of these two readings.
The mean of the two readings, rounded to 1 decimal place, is 16.6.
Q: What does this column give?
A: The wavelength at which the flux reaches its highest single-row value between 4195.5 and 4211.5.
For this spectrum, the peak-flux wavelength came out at 4208.0 angstrom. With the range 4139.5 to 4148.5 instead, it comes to 4140.0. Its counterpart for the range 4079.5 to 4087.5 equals 4080.0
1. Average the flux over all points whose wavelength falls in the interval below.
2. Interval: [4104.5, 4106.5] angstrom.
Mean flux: 14.7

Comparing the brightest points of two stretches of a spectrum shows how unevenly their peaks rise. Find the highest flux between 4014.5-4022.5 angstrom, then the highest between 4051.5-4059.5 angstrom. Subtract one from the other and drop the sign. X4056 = 0.17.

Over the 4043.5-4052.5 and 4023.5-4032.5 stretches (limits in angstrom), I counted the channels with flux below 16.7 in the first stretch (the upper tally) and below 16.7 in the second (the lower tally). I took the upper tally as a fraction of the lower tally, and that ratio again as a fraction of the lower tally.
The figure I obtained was 0.12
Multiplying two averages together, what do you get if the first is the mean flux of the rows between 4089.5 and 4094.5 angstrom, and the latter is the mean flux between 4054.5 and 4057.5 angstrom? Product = 234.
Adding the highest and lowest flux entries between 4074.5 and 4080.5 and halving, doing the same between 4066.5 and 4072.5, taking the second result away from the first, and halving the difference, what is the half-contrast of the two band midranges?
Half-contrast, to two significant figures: 1.4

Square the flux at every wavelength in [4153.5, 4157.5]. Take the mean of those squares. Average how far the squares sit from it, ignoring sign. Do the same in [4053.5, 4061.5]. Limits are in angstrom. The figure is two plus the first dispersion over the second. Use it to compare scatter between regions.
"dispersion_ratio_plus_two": 2.16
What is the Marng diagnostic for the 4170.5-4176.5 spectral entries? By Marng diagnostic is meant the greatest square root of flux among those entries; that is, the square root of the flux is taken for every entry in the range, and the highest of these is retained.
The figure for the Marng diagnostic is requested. 4.17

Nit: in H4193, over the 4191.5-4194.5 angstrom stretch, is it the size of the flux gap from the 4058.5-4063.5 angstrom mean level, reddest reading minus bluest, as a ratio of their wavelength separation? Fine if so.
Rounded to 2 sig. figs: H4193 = 0.13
